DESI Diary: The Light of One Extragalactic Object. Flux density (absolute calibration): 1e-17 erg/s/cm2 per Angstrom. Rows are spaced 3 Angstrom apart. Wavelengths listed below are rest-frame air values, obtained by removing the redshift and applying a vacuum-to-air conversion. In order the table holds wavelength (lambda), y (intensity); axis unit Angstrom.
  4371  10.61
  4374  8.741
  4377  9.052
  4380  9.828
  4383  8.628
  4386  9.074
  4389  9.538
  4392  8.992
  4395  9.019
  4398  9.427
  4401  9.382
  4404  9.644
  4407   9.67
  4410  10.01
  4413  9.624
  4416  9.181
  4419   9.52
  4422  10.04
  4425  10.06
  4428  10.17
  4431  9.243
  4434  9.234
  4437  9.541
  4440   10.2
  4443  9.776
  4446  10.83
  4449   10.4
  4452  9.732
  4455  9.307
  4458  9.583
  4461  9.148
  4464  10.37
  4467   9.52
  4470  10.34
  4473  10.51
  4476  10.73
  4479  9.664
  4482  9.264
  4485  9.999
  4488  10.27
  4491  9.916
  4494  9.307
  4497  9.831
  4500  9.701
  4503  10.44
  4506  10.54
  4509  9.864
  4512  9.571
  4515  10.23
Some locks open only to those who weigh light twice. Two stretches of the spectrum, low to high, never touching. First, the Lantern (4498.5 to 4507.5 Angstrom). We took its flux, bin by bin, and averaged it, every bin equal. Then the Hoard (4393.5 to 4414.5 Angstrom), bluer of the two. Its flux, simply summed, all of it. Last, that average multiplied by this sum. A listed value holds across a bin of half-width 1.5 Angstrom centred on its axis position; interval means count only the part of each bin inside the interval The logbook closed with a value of 683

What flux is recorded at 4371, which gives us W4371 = 10.61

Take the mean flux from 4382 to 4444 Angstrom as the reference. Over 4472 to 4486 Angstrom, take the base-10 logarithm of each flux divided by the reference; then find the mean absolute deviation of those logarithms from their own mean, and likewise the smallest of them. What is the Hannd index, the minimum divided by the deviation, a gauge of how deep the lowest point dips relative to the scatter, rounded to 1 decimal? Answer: -0.6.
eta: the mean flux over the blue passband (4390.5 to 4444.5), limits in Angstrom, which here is 9.60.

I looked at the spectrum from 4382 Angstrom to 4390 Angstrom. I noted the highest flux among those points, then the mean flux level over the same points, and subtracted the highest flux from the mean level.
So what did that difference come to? -0.46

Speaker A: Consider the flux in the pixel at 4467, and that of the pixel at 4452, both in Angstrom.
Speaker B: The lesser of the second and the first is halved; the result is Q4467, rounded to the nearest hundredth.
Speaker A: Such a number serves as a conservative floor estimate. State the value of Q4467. 4.76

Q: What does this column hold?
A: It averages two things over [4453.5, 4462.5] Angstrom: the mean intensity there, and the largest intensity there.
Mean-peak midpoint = 9.5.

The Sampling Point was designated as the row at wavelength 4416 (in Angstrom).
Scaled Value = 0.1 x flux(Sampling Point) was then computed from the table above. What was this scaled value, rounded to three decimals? 0.918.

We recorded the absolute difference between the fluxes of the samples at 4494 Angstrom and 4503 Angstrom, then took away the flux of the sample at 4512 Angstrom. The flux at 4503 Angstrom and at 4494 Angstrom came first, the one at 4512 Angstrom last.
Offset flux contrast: -8.4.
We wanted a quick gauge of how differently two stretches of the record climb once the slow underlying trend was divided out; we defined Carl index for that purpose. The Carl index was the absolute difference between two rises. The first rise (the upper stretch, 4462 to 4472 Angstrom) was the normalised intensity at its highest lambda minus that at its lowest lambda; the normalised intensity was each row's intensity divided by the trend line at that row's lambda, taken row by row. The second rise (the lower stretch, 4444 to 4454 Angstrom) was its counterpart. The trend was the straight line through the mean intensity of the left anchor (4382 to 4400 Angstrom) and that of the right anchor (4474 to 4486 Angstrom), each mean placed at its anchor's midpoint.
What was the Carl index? 0.11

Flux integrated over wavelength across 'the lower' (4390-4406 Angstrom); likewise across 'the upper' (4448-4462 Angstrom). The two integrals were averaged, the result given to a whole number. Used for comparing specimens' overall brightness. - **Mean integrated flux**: 142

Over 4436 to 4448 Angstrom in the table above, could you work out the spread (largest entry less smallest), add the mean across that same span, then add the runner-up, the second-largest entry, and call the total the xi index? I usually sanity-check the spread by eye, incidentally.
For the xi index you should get 21.6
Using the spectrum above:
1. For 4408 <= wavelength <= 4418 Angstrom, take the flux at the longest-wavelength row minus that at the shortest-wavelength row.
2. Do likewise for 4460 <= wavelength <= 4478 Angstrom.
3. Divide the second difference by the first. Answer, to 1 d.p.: -1.9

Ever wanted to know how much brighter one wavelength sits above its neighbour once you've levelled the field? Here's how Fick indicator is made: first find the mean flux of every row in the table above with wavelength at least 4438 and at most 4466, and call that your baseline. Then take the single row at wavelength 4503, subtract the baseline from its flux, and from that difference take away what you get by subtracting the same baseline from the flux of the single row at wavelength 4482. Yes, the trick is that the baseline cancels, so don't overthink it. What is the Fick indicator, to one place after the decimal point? 1.2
